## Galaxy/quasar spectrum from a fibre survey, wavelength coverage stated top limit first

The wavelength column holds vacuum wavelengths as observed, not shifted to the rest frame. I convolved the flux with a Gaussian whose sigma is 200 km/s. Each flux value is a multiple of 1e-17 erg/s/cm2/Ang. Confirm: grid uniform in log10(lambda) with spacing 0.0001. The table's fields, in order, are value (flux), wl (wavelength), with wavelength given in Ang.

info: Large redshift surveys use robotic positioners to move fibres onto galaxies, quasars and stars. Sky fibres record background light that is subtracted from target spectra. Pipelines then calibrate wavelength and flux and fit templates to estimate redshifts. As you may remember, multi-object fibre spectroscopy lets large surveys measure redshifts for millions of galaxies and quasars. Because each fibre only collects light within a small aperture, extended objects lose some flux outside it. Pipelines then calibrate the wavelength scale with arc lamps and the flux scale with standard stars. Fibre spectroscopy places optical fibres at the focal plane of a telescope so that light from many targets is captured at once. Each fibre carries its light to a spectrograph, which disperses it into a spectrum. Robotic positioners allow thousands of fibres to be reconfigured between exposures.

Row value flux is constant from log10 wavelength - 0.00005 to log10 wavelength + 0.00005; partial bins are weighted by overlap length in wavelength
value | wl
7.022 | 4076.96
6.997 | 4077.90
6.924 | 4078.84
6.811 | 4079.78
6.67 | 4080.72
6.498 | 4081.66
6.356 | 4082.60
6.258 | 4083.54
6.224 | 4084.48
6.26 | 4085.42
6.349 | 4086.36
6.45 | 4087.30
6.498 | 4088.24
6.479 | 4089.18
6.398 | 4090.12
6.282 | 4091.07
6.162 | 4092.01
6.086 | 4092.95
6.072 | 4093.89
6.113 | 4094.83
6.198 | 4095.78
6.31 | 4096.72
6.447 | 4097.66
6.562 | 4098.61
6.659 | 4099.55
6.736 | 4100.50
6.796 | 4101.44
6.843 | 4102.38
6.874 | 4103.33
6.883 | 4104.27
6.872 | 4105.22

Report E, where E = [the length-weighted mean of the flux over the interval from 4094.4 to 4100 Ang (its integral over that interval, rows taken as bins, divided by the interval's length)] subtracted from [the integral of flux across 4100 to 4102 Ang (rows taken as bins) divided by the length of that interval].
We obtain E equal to 0.40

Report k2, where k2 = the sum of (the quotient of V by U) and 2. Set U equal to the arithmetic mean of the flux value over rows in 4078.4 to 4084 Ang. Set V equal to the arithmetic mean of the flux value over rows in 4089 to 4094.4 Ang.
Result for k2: 2.95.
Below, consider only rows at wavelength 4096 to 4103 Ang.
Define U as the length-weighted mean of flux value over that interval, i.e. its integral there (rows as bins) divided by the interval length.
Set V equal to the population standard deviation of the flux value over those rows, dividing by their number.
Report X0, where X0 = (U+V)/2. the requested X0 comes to 3.40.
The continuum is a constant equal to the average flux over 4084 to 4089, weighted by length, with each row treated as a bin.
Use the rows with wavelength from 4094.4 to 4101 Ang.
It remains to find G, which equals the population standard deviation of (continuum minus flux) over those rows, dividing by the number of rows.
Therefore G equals 0.22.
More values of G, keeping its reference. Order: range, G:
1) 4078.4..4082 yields 0.16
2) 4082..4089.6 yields 0.10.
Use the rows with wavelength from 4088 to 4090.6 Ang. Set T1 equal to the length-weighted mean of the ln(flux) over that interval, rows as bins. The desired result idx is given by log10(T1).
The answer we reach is 0.270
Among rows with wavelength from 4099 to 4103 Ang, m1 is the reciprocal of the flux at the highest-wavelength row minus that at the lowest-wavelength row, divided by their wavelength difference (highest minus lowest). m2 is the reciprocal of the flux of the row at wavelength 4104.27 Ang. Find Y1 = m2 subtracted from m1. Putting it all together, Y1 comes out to -0.147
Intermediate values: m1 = -0.0014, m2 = 0.145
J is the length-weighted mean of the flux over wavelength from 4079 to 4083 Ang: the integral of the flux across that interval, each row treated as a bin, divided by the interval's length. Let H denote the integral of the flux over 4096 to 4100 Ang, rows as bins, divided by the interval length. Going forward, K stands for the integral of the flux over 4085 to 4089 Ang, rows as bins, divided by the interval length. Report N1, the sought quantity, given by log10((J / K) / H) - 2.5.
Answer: -3.30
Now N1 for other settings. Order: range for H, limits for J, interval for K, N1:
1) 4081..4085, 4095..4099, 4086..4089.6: -3.31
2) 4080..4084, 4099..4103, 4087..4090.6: -3.29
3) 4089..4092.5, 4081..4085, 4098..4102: -3.32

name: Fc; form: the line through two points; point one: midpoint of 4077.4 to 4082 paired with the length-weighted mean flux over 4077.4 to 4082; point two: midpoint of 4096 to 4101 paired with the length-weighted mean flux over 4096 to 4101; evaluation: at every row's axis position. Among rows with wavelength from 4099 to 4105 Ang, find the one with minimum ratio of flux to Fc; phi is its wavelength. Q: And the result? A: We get 4099.55 Ang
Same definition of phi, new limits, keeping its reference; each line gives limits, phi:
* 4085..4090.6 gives 4085.42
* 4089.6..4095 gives 4093.89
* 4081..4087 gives 4084.48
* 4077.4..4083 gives 4082.60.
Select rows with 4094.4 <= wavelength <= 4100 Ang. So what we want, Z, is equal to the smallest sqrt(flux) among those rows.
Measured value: 2.47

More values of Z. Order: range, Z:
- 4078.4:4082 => 2.55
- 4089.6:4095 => 2.46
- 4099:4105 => 2.58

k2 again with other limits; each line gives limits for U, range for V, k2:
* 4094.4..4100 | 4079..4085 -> 3.01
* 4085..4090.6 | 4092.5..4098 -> 2.97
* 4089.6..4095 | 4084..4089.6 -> 3.03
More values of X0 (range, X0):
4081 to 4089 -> 3.24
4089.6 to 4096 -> 3.15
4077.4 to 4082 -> 3.48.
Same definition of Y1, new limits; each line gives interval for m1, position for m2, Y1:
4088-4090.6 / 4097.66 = -0.154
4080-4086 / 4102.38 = -0.144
